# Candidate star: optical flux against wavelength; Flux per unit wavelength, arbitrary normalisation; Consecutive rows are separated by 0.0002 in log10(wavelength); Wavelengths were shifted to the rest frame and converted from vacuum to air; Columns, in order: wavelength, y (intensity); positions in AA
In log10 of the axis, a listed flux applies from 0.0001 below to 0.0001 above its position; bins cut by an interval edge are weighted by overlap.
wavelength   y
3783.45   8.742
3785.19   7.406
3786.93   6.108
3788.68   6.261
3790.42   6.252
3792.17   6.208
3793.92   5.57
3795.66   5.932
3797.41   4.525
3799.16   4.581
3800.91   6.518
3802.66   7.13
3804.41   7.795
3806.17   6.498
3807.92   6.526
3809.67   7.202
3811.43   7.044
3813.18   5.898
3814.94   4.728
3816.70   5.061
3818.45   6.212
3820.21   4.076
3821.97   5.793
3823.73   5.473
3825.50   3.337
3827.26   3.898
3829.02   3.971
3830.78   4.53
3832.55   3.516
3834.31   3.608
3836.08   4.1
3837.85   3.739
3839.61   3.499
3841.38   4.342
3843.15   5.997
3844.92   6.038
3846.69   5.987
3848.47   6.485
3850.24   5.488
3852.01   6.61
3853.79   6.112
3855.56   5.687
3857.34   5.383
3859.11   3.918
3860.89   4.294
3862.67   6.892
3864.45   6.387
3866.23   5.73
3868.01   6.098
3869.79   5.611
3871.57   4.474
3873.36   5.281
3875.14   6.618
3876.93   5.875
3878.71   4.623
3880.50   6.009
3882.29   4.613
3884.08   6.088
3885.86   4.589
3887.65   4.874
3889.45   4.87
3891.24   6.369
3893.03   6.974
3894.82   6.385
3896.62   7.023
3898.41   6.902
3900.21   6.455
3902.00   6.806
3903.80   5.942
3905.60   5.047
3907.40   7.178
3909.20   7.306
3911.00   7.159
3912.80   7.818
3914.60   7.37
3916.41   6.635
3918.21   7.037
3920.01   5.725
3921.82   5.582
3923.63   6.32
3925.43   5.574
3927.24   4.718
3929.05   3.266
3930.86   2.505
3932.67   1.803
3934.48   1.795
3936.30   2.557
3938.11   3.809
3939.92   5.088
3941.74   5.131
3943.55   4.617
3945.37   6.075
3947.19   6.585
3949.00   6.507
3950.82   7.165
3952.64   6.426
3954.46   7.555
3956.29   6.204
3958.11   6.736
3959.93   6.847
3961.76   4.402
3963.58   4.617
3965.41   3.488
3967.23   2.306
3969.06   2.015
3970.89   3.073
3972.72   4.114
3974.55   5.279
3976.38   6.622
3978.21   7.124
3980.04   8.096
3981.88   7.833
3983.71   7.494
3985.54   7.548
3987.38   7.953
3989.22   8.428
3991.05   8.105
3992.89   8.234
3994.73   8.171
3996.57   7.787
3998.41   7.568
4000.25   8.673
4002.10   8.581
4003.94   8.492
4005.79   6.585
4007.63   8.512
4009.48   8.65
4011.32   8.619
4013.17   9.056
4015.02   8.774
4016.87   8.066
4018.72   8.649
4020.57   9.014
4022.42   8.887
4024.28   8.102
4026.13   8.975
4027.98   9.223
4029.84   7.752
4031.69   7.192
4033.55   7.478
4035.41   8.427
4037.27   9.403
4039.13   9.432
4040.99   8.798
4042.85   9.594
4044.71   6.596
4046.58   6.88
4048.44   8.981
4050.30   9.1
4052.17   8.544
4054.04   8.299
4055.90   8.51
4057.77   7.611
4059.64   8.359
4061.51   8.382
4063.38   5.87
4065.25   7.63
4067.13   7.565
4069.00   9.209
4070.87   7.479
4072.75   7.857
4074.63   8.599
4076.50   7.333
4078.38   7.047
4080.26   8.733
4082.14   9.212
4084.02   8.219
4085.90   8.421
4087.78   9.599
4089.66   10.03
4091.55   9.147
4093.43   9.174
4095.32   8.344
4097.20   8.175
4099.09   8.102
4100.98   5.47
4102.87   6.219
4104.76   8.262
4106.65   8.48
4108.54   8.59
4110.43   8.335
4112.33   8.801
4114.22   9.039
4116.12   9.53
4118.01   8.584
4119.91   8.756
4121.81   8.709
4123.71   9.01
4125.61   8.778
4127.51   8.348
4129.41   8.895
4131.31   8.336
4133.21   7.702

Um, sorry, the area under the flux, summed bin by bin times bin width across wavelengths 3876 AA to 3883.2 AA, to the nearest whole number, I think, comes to 38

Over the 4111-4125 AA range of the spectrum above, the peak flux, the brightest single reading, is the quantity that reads 9.53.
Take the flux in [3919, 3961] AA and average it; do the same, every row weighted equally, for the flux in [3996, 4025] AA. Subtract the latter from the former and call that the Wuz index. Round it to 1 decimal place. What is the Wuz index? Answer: -3.2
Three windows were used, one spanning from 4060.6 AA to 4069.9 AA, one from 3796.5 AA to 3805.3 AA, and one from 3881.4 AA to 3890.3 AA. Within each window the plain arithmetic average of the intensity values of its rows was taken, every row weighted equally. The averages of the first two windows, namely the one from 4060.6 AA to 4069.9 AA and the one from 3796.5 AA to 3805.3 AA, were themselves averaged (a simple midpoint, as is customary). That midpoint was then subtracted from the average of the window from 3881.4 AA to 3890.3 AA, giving -1.9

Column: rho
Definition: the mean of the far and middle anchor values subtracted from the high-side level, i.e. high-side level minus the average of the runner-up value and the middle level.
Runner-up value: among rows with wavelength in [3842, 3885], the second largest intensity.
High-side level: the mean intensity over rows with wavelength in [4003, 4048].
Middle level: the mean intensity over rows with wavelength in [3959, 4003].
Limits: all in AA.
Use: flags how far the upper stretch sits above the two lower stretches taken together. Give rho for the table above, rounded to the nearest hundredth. 1.86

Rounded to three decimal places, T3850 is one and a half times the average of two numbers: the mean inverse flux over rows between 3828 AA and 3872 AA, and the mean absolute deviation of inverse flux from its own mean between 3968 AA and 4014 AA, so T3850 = 0.191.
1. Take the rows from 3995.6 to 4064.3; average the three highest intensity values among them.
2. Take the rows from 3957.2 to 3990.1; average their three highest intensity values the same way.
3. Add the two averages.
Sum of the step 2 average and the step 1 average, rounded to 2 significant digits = 18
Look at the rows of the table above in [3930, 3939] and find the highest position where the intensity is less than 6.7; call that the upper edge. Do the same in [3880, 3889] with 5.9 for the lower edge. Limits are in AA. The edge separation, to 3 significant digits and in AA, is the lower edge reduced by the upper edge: -50.5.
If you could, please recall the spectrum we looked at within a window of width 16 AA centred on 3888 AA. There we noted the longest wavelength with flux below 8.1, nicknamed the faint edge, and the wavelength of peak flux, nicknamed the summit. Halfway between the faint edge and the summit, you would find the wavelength 3893.9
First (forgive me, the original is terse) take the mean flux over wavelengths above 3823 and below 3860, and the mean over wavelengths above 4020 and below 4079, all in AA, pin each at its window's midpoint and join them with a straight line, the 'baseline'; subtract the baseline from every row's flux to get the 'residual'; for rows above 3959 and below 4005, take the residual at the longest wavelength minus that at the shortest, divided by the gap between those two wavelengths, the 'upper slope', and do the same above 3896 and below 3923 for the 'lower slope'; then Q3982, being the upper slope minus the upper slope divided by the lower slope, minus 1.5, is -1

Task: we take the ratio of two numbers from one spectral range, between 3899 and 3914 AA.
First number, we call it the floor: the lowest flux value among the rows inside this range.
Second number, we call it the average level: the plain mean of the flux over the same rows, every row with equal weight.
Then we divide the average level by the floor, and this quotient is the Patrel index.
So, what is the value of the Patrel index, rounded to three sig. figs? 1.33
